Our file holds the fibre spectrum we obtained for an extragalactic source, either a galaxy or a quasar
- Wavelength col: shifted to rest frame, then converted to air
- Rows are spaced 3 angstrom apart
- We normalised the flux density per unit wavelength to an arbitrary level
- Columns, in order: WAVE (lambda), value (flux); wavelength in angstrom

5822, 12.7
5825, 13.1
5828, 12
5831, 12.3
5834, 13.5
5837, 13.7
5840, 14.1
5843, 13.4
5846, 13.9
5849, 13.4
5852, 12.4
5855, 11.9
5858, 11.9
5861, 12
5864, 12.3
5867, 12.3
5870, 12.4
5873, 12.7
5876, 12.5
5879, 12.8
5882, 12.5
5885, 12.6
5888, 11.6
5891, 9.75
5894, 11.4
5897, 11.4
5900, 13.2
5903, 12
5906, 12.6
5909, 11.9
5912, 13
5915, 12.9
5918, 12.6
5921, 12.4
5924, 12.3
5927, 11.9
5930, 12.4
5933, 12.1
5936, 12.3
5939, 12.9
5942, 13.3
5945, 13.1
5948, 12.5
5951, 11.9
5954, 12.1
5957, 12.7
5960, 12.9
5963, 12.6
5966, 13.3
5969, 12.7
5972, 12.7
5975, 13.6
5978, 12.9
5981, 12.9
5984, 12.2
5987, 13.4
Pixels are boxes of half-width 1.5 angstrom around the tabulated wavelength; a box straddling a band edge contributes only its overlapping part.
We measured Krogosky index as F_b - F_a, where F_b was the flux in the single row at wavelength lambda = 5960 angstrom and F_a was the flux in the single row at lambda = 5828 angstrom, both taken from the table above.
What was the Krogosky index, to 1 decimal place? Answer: 0.9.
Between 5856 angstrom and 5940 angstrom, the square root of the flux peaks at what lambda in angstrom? 5900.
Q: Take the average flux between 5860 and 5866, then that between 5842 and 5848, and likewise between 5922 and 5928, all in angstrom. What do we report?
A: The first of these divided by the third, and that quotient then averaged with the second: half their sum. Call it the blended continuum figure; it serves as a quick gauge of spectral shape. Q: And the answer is 7.33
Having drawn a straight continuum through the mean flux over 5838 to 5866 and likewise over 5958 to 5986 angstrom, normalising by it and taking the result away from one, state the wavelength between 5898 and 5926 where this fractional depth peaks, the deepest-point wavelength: 5909 angstrom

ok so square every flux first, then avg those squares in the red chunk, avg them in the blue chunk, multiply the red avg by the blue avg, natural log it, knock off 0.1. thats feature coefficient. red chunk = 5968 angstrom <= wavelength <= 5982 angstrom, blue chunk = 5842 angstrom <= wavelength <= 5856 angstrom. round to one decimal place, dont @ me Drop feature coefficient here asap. 10.2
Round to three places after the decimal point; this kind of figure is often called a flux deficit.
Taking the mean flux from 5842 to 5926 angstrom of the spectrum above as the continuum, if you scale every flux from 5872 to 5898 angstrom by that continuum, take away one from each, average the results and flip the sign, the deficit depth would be 0.036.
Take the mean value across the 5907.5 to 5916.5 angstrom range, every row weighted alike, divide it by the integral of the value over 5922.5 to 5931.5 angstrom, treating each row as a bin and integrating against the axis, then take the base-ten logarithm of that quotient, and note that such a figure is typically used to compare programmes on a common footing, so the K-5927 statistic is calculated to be -0.940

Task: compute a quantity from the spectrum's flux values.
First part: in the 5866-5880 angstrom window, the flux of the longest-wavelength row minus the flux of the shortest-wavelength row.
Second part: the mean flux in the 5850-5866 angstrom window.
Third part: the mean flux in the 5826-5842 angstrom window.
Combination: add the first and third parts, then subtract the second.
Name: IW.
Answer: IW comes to 1.5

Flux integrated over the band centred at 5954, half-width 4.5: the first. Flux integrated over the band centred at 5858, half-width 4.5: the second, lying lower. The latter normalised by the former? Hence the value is 0.975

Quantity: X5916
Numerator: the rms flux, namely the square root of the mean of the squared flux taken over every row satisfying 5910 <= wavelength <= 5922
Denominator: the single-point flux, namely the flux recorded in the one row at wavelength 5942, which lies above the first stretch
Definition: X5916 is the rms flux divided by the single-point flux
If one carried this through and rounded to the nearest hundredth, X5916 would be 0.96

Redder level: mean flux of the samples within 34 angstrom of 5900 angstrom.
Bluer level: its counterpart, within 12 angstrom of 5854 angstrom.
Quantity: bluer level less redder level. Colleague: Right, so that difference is 0.4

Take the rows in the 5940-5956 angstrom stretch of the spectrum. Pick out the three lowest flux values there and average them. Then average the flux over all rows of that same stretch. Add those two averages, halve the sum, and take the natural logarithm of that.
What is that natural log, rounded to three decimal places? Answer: 2.516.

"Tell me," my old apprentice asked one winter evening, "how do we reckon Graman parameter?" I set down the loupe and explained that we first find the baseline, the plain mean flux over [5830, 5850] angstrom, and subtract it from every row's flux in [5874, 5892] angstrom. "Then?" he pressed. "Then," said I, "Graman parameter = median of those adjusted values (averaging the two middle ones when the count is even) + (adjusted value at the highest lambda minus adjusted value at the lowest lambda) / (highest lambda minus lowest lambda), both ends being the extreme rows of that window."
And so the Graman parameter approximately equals -1.2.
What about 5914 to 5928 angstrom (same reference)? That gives -1.2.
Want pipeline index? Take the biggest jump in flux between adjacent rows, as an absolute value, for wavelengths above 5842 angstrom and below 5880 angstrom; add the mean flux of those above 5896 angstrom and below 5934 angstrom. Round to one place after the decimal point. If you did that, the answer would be 13.4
